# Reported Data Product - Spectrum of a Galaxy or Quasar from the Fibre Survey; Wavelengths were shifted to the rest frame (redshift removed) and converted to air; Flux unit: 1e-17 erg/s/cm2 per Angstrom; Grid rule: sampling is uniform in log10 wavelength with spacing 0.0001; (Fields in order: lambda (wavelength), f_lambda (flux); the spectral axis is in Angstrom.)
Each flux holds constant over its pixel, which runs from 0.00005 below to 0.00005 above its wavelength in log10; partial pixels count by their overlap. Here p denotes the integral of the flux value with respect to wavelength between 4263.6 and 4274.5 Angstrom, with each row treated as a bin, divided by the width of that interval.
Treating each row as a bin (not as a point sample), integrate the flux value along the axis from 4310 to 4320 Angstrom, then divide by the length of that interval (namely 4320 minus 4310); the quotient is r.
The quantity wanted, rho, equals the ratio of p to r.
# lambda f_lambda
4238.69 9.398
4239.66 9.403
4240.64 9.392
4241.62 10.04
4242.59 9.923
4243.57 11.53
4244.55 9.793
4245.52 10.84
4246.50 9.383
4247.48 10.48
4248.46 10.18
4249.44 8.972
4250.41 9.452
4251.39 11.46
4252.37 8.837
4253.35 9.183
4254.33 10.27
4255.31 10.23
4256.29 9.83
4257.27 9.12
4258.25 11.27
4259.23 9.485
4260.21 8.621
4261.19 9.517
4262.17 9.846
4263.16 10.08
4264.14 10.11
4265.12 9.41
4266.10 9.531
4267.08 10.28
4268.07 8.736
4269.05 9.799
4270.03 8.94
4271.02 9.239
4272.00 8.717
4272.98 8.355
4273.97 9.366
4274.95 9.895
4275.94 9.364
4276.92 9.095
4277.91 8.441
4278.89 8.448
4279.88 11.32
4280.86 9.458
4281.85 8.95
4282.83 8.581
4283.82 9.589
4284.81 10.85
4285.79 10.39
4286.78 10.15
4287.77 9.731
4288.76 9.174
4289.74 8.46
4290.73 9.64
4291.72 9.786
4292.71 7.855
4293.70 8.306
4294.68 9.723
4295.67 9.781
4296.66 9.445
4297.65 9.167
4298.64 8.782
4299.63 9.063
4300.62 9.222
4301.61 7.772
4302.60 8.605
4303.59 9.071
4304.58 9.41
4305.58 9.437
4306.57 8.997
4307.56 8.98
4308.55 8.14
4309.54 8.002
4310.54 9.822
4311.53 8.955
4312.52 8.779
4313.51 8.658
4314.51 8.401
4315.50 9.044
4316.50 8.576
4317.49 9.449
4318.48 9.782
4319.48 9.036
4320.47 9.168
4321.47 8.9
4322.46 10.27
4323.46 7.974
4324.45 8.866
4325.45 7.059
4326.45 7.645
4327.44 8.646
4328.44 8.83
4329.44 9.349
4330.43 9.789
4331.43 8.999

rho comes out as 1.03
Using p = 9.33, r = 9.05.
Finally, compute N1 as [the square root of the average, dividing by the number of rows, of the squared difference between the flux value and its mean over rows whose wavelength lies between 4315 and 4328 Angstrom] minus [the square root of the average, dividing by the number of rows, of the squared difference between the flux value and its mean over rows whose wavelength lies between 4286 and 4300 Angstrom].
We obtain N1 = 0.189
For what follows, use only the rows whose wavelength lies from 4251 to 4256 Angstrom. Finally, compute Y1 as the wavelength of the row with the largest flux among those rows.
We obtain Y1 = 4251.39 Angstrom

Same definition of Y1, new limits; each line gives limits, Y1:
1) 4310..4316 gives 4310.54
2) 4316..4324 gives 4322.46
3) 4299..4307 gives 4305.58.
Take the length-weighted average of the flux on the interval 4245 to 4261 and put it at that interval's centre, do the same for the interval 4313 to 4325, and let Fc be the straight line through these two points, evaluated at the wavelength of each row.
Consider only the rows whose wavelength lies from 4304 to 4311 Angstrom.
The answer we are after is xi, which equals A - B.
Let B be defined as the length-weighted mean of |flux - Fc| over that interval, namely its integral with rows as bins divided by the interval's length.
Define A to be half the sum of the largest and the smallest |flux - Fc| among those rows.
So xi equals 0.13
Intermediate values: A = 0.64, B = 0.51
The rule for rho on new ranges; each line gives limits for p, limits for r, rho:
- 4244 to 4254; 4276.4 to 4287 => 1.03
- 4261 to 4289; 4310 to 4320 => 1.05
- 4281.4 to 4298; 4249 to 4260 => 0.96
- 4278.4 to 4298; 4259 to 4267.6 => 0.98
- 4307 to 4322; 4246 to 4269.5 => 0.91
